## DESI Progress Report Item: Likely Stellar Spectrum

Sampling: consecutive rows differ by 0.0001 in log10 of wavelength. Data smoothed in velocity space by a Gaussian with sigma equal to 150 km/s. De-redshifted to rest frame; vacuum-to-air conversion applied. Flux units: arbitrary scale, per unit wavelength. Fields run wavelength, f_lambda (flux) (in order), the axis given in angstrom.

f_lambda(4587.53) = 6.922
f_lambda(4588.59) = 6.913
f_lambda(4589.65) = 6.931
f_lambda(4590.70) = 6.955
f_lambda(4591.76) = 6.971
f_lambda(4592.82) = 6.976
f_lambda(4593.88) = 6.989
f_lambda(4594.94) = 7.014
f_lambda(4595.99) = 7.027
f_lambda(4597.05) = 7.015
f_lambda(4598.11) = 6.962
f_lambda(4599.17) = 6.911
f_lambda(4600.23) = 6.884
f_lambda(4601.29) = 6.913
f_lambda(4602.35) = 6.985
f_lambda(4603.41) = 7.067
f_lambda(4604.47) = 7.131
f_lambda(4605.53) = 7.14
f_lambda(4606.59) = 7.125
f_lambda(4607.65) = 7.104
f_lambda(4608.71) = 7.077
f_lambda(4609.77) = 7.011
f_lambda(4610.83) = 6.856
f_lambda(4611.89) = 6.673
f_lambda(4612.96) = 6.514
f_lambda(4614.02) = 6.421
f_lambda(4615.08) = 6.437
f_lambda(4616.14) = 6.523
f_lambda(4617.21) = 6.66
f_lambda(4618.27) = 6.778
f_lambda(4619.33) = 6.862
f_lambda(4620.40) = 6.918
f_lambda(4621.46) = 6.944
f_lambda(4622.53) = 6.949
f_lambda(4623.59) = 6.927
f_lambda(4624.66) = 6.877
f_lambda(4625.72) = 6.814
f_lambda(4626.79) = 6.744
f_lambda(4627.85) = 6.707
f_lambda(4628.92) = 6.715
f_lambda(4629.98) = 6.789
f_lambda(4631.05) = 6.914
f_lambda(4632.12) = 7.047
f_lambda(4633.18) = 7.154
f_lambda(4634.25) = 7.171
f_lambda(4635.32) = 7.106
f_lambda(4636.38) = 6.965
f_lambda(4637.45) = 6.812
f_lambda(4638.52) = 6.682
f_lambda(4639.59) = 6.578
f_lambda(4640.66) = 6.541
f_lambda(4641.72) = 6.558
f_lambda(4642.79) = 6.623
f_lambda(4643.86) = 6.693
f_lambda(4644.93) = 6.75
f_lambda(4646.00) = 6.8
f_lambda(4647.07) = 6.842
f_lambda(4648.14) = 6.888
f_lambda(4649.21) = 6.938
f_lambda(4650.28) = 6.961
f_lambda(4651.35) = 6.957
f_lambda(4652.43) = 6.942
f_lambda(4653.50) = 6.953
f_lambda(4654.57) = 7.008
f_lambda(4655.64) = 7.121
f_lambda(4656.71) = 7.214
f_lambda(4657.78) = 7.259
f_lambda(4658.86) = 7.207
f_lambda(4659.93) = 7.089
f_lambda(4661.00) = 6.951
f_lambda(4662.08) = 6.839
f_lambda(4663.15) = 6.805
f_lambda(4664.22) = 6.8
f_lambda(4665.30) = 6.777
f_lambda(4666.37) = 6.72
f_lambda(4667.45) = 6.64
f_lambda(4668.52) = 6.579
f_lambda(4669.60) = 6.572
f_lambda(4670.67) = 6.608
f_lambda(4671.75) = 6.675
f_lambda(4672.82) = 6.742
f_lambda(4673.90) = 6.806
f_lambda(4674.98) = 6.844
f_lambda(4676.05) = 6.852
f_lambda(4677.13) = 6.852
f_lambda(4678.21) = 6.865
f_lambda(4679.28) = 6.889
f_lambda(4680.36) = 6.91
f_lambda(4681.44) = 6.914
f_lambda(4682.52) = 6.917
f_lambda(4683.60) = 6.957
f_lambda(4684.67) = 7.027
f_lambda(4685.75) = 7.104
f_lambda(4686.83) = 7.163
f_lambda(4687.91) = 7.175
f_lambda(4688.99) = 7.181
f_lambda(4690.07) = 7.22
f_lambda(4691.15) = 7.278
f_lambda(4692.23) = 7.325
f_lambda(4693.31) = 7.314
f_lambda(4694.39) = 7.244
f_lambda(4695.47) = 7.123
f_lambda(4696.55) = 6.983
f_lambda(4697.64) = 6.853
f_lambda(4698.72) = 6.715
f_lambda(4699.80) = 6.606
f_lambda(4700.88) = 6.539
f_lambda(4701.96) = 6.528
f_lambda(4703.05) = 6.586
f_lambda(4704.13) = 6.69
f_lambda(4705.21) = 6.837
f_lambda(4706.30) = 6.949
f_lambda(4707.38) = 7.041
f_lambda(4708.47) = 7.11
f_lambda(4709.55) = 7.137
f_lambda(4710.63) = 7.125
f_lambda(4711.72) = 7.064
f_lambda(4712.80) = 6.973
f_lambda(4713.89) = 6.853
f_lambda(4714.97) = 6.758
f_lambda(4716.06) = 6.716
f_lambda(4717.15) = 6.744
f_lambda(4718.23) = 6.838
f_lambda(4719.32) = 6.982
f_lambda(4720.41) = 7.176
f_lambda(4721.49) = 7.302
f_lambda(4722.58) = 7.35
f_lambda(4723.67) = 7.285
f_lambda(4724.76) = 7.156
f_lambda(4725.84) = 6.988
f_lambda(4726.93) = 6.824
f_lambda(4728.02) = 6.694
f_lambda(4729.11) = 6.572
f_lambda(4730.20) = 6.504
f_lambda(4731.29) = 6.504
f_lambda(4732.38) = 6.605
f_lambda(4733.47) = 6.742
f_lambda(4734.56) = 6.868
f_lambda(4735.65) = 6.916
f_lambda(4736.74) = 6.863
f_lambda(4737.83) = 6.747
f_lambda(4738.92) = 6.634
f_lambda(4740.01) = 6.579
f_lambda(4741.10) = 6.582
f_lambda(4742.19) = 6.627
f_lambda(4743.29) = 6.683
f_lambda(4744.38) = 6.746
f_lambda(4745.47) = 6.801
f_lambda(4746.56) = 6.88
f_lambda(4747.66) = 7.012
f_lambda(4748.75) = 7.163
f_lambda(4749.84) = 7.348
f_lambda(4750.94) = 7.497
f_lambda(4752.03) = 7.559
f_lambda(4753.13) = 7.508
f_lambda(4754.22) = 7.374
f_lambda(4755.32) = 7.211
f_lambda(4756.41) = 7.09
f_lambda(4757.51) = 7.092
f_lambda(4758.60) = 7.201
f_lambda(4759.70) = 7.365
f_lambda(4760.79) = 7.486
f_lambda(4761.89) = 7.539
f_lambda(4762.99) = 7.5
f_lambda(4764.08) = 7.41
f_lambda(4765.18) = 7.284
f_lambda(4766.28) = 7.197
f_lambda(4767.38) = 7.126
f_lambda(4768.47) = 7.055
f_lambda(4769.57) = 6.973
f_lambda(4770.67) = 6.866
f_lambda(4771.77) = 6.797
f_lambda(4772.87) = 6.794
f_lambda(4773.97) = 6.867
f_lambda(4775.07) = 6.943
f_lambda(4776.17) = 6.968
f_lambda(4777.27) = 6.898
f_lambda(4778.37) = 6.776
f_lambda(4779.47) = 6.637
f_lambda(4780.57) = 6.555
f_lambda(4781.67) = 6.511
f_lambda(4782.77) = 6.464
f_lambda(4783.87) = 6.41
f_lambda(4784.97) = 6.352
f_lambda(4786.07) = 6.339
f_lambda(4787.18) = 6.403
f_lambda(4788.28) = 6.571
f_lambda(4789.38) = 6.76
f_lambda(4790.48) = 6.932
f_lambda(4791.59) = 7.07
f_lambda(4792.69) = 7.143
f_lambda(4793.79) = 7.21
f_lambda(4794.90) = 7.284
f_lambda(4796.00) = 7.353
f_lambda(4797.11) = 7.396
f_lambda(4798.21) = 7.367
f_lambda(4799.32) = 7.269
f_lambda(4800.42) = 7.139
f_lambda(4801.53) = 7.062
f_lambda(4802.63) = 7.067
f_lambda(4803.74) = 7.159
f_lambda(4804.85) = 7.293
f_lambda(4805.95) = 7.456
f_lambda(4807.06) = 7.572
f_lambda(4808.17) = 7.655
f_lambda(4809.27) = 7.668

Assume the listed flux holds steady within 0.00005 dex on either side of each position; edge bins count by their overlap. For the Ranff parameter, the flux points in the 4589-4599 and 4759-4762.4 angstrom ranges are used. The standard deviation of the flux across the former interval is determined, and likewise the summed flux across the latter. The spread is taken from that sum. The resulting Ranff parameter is 22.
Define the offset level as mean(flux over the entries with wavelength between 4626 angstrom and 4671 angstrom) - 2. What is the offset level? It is 4.86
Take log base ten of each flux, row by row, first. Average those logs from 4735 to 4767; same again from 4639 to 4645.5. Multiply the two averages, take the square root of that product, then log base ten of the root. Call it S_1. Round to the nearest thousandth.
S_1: -0.078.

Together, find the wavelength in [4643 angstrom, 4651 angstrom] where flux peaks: 4650.28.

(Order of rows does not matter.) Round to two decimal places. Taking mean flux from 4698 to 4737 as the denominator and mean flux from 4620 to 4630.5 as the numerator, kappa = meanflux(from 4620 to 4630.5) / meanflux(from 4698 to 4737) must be 1.00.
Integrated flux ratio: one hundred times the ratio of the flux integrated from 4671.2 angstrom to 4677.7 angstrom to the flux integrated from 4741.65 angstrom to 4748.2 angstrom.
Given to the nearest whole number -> 99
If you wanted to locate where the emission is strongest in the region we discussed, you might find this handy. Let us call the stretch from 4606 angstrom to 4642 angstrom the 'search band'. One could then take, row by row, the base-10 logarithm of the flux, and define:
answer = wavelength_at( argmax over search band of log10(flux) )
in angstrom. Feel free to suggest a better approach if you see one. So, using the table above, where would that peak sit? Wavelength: 4634.25 angstrom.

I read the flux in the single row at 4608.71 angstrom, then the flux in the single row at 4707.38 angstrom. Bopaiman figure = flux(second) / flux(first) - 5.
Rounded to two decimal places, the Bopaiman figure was -4.01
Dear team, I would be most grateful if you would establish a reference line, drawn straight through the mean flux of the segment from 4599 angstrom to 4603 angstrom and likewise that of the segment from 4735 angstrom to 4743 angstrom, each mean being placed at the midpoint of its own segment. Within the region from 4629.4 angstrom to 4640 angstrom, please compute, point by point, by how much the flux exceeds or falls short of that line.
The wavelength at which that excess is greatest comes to 4634.25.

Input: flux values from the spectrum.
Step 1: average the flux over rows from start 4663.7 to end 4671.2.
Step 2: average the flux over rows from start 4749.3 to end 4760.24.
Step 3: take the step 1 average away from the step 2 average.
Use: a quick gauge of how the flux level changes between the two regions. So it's 0.65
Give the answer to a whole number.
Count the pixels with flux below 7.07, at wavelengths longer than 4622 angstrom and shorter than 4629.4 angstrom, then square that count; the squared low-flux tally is 49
